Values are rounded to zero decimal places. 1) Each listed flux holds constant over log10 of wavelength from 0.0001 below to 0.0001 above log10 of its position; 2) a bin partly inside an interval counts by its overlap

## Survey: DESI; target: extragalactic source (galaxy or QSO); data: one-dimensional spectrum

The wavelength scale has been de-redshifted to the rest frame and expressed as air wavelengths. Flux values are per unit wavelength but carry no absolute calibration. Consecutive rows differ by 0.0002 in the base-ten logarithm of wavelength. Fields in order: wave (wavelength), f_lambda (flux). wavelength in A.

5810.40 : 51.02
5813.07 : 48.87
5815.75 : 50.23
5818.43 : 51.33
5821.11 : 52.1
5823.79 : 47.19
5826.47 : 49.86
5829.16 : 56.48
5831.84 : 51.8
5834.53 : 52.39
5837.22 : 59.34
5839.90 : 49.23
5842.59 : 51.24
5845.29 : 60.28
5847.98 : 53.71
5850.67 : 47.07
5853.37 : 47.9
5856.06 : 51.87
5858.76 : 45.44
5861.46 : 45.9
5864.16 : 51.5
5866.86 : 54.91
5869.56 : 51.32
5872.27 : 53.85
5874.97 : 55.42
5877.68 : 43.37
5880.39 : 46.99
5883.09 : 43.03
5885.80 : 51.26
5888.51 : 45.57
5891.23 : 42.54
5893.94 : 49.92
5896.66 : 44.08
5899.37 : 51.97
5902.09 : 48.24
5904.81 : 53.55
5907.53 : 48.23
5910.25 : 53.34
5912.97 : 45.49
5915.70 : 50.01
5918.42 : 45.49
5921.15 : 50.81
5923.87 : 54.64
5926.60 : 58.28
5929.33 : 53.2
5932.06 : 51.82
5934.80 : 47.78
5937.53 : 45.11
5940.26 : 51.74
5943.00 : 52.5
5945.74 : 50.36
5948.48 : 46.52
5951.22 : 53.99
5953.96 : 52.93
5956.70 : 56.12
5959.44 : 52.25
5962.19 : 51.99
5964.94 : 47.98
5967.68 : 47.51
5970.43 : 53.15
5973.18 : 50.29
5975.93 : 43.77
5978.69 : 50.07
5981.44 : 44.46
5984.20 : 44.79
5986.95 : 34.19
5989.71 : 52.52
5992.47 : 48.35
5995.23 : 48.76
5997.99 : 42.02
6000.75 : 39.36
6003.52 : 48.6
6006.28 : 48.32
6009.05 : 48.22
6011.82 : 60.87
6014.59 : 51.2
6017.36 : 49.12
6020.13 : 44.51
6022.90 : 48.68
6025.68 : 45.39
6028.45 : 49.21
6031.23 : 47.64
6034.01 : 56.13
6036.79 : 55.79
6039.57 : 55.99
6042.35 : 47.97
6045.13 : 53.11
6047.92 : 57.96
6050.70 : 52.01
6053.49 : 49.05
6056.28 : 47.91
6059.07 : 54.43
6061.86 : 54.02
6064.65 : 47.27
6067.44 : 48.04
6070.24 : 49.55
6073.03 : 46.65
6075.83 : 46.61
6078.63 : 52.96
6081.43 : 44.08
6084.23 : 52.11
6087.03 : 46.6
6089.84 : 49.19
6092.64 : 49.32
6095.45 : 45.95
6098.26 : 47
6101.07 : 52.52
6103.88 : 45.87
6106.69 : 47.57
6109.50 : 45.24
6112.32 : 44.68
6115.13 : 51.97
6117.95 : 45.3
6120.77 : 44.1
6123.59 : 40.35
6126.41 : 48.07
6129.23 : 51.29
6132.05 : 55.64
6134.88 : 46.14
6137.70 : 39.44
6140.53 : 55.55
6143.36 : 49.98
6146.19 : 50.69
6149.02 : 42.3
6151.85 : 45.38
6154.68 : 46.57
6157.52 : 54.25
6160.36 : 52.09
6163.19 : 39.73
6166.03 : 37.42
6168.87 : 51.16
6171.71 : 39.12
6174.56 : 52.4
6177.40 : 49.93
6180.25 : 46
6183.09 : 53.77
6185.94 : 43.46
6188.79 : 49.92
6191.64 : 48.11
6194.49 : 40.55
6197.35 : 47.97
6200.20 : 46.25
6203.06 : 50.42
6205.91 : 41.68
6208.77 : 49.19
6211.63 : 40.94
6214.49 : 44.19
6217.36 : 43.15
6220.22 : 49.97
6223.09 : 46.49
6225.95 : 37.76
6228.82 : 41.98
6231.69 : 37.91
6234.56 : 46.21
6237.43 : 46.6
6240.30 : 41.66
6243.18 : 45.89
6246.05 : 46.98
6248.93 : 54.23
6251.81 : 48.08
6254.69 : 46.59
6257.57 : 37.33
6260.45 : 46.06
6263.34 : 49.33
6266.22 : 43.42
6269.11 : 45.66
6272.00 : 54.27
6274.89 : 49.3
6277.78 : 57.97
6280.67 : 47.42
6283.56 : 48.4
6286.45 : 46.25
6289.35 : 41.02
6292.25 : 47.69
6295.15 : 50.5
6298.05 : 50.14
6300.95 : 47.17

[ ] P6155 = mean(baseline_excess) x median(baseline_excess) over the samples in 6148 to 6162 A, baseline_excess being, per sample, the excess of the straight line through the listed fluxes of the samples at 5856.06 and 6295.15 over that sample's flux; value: 12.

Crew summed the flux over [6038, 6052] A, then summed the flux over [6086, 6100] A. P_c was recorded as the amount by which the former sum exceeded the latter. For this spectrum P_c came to 29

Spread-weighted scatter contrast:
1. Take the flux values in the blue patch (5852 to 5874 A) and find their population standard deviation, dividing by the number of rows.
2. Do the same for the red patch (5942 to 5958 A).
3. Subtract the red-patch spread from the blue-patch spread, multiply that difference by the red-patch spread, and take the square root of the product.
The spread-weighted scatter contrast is 0.93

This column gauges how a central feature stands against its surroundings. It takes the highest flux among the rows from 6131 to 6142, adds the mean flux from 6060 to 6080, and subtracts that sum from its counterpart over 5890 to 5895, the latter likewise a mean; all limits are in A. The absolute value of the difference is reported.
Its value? 59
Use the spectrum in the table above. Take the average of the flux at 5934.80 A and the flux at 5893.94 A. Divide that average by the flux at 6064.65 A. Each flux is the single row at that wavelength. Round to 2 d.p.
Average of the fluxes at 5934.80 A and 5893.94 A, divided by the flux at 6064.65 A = 1.03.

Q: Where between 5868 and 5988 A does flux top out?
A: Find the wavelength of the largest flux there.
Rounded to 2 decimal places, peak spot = 5926.60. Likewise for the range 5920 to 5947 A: 5926.60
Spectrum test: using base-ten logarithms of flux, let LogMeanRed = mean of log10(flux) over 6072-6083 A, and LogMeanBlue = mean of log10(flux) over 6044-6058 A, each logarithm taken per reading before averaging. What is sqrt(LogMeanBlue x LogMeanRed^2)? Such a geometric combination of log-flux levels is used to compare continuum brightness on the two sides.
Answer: 2.20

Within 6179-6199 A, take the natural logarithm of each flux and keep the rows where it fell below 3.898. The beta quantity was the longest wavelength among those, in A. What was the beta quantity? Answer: 6197.35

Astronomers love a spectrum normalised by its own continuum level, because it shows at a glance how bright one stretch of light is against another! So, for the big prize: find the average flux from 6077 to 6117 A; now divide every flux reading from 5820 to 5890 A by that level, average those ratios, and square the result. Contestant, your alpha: 1.11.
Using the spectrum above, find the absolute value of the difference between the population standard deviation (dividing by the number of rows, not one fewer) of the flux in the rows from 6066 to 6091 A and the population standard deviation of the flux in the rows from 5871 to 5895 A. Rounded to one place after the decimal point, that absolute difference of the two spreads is 1.9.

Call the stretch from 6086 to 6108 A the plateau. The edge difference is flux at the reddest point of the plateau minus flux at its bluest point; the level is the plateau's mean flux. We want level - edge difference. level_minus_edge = 47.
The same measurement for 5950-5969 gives 58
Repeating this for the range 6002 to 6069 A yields 51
